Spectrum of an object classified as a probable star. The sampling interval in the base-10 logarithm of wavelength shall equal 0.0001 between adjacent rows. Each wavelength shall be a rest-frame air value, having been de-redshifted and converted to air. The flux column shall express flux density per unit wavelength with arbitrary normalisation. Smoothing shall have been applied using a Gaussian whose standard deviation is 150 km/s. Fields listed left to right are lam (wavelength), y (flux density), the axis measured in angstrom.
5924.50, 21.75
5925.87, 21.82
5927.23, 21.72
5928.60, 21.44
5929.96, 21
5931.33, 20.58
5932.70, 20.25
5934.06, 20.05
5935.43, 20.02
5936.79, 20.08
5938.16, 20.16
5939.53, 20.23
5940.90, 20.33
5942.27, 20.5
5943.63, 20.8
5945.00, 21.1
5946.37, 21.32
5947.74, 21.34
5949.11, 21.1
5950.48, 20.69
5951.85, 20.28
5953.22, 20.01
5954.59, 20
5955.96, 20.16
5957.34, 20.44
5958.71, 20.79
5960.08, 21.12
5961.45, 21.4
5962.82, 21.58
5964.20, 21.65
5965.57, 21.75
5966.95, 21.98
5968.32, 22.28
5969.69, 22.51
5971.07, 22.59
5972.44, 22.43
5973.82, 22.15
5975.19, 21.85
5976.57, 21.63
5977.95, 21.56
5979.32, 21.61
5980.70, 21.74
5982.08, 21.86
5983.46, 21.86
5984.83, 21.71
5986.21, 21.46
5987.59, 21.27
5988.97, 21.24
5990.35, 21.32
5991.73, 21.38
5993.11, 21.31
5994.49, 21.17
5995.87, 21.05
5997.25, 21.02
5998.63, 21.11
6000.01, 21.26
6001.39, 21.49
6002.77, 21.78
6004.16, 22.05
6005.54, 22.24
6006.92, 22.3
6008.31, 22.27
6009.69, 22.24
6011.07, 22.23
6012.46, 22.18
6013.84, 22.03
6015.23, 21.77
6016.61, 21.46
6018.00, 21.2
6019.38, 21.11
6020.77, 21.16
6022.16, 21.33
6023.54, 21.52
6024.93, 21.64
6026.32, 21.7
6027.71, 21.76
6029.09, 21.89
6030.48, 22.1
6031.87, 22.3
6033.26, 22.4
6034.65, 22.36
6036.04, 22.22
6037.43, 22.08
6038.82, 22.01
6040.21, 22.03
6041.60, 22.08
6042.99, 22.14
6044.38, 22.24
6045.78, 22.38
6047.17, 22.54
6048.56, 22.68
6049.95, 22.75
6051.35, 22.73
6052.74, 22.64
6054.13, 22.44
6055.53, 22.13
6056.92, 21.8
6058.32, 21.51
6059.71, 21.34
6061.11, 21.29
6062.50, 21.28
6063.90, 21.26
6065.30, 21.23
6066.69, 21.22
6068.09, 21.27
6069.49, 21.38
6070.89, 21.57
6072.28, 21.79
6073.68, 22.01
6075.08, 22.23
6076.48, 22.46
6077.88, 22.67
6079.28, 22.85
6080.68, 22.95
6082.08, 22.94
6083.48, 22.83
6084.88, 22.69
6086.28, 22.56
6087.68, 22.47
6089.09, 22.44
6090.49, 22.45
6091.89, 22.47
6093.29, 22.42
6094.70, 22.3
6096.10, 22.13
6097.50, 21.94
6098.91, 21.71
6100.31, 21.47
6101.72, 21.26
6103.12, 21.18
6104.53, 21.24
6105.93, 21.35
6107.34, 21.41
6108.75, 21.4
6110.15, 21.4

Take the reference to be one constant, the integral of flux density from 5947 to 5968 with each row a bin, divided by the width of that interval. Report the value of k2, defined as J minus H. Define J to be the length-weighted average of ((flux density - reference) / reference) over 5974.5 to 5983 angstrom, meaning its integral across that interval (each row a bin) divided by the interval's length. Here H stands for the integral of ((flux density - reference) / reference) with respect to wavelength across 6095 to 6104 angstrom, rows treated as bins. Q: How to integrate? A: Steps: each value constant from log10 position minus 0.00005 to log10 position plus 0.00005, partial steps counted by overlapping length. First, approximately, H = 0.28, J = 0.035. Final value -0.25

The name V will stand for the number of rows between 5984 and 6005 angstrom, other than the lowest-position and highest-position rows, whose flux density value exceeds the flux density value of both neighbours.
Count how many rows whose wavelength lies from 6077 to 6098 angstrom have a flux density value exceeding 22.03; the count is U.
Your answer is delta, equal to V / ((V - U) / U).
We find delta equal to -1.08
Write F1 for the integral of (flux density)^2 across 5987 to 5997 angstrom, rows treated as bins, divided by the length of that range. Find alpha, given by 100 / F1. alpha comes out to 0.222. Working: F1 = 451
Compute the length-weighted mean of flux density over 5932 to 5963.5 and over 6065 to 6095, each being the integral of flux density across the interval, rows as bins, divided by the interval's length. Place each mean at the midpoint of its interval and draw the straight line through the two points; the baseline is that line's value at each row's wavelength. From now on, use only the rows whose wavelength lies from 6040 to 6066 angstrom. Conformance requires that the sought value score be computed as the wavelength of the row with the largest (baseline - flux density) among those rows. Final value 6065.30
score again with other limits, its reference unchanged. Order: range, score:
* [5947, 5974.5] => 5954.59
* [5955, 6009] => 5955.96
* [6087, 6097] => 6096.10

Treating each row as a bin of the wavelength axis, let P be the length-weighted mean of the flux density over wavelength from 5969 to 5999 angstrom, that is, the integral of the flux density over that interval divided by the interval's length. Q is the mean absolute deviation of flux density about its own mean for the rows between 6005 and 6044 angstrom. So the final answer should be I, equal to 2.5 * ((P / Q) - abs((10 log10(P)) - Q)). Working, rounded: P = 21.6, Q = 0.33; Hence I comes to 133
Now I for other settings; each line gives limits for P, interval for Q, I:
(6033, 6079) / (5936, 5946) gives 154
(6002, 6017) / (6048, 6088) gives 63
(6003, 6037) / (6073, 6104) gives 104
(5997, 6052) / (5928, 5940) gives 109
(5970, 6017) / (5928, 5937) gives 90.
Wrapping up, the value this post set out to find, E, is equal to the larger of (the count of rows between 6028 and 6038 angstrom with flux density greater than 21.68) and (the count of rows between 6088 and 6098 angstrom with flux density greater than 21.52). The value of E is 7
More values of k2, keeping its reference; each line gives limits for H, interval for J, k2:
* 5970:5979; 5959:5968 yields -0.43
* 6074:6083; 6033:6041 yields -0.67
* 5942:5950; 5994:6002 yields -0.02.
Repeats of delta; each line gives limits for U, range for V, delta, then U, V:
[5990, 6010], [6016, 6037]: -1.25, 5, 1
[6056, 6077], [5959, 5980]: -2.00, 2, 1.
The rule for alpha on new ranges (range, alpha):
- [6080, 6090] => 0.194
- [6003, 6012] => 0.203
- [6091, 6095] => 0.199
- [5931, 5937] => 0.245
